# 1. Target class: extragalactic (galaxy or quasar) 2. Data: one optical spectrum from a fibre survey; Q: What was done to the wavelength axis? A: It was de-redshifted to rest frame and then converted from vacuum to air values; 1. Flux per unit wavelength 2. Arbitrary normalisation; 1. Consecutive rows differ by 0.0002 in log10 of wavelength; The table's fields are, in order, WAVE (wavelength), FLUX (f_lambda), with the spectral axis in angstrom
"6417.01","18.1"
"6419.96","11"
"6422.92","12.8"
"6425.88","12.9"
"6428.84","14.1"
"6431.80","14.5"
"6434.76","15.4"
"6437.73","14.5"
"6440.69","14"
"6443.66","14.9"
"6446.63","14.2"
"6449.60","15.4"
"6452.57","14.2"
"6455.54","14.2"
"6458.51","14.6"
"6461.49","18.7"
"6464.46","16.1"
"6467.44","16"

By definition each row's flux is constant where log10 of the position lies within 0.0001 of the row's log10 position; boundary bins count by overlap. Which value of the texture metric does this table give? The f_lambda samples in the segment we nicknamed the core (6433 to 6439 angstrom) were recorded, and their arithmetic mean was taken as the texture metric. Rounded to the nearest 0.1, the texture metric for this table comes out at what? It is 14.9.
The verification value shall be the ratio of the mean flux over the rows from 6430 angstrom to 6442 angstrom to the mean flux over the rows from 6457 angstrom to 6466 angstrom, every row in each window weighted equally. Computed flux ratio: 0.89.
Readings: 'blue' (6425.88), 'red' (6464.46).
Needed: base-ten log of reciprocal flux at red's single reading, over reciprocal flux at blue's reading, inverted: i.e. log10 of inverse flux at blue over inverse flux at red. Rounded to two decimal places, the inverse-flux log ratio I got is 0.10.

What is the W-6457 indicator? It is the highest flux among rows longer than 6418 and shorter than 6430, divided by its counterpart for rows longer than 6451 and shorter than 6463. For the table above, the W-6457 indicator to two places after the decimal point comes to 0.75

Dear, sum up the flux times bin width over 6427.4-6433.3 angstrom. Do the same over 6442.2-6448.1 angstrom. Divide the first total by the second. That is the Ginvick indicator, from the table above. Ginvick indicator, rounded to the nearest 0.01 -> 0.98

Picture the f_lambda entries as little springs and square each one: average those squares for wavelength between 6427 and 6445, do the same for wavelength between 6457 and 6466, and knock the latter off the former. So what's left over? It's -62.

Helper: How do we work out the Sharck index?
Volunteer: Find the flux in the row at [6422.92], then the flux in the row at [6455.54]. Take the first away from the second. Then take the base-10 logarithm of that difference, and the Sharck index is 0.15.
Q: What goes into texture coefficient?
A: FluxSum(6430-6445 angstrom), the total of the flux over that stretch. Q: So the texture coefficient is 73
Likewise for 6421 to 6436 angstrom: 70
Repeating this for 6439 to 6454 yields 73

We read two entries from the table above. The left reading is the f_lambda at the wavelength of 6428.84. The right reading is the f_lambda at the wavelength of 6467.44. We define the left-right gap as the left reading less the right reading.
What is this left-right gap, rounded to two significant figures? -1.9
